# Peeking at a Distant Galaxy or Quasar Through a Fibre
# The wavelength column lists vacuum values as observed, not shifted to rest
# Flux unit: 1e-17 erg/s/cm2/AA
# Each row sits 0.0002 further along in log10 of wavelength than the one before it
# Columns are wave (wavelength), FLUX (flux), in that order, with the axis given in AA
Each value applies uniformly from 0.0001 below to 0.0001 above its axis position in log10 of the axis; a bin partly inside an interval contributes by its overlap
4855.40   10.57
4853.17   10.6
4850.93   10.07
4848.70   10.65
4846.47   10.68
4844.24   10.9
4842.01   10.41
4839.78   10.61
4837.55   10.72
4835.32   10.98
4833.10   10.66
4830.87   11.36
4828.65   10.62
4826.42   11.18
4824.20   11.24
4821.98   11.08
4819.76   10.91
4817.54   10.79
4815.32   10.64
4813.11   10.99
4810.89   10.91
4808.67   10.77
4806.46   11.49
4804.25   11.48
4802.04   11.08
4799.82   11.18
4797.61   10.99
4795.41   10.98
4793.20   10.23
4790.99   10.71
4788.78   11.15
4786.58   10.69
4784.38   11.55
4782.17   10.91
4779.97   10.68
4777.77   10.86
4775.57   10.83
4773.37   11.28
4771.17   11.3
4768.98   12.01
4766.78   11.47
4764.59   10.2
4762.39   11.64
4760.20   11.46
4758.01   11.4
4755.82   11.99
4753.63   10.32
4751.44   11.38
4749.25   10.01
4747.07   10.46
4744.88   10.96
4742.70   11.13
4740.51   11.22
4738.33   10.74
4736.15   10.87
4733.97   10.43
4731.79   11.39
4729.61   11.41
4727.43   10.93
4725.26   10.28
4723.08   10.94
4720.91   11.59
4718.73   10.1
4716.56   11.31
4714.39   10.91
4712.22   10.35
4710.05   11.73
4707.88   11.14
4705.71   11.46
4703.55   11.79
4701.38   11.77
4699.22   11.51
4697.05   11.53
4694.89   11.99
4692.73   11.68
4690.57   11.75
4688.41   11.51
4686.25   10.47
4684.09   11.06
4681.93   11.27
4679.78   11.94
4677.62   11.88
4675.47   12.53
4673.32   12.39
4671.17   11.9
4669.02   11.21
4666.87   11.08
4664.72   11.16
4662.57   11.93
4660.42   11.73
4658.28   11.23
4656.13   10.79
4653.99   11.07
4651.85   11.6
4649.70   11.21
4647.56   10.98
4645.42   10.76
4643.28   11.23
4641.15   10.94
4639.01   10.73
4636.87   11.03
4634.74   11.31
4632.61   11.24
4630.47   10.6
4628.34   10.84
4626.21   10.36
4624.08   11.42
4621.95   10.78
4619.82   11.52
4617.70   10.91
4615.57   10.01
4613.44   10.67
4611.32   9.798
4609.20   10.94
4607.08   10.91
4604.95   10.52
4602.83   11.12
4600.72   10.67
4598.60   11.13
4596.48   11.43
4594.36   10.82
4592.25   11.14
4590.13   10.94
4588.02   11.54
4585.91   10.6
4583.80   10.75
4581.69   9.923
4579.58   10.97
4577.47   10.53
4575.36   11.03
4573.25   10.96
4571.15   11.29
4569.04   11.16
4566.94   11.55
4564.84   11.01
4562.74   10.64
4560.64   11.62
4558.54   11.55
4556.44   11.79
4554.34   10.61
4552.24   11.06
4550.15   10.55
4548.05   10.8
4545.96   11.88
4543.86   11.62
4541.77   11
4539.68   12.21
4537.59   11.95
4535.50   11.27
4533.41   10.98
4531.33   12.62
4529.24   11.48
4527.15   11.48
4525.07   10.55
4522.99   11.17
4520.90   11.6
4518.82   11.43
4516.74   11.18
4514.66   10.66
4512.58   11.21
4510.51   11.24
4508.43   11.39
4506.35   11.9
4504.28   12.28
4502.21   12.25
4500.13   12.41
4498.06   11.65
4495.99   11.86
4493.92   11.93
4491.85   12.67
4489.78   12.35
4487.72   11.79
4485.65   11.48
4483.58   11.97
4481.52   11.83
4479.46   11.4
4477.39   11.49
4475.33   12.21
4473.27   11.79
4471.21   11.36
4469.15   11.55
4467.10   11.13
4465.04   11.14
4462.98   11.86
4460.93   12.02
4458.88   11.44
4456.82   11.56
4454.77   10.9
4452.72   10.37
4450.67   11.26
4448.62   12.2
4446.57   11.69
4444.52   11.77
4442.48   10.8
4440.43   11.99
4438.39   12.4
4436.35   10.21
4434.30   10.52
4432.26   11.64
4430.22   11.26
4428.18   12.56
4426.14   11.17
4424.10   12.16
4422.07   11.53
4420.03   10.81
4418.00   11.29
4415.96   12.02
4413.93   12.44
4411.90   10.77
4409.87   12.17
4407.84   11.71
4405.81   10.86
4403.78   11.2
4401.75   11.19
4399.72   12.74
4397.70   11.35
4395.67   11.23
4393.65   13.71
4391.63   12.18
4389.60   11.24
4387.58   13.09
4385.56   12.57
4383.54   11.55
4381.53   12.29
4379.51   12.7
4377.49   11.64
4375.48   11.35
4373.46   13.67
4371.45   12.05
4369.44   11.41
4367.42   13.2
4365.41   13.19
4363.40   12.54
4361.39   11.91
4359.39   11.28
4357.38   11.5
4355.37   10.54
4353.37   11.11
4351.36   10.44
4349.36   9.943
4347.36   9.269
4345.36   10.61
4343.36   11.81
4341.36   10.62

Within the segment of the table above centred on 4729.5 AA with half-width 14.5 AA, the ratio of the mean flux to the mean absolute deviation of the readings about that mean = 30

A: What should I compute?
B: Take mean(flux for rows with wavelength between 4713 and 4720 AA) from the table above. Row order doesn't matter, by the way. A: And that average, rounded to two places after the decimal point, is 10.77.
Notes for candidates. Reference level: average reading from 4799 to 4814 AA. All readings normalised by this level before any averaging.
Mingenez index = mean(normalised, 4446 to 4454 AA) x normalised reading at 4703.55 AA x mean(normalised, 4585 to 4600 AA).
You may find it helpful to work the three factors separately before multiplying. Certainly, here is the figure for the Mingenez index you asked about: 1.08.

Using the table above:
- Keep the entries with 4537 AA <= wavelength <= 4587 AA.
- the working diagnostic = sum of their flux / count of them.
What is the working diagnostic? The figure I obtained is 11.1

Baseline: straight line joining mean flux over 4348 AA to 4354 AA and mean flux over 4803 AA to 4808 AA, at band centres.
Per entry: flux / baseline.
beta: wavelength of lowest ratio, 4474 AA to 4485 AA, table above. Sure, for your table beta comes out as 4479.46 AA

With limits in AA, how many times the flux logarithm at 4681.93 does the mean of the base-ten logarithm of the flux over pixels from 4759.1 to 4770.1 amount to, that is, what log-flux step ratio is 1.00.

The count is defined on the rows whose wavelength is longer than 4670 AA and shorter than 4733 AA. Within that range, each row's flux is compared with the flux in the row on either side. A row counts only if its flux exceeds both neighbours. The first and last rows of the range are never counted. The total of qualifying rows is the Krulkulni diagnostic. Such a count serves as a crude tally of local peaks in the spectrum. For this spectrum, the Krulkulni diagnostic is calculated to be 9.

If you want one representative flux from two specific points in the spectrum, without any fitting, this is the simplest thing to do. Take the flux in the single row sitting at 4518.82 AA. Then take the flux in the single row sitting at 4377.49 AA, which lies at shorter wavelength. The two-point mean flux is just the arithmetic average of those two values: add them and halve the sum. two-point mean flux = 11.5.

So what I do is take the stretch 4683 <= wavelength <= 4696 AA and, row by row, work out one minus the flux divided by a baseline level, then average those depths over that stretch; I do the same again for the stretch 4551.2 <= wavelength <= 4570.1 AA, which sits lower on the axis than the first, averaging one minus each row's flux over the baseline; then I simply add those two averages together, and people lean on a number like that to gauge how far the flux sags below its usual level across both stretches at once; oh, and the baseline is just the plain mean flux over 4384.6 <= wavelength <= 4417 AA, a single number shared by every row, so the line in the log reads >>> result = 0.10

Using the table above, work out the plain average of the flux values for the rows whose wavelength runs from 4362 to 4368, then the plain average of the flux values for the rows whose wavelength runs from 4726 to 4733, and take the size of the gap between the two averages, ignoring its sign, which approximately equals 1.7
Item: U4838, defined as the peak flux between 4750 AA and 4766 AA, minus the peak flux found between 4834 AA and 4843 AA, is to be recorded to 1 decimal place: 1.0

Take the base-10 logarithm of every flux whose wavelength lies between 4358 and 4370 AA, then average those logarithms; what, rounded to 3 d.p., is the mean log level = 1.087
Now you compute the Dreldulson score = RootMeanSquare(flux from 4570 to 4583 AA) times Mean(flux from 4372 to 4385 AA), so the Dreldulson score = 132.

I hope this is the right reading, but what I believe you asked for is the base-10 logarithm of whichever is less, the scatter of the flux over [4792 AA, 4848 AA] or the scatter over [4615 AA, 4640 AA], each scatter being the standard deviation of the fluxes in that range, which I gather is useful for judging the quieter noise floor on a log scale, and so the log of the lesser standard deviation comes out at -0.51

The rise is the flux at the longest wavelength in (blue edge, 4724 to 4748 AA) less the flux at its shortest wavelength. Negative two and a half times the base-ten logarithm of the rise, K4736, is 1.9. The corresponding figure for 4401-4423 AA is 1.2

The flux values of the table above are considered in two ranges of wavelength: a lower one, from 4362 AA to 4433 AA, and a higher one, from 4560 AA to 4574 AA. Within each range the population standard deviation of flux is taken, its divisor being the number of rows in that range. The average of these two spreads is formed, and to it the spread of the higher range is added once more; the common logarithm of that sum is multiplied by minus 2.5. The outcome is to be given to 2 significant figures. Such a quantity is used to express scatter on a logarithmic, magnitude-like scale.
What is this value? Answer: 0.14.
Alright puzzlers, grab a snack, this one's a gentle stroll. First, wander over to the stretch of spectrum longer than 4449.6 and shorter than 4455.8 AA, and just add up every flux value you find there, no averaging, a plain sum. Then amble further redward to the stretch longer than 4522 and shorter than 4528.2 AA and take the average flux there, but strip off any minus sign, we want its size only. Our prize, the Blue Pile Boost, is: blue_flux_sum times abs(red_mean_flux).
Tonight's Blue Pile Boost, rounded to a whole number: 360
